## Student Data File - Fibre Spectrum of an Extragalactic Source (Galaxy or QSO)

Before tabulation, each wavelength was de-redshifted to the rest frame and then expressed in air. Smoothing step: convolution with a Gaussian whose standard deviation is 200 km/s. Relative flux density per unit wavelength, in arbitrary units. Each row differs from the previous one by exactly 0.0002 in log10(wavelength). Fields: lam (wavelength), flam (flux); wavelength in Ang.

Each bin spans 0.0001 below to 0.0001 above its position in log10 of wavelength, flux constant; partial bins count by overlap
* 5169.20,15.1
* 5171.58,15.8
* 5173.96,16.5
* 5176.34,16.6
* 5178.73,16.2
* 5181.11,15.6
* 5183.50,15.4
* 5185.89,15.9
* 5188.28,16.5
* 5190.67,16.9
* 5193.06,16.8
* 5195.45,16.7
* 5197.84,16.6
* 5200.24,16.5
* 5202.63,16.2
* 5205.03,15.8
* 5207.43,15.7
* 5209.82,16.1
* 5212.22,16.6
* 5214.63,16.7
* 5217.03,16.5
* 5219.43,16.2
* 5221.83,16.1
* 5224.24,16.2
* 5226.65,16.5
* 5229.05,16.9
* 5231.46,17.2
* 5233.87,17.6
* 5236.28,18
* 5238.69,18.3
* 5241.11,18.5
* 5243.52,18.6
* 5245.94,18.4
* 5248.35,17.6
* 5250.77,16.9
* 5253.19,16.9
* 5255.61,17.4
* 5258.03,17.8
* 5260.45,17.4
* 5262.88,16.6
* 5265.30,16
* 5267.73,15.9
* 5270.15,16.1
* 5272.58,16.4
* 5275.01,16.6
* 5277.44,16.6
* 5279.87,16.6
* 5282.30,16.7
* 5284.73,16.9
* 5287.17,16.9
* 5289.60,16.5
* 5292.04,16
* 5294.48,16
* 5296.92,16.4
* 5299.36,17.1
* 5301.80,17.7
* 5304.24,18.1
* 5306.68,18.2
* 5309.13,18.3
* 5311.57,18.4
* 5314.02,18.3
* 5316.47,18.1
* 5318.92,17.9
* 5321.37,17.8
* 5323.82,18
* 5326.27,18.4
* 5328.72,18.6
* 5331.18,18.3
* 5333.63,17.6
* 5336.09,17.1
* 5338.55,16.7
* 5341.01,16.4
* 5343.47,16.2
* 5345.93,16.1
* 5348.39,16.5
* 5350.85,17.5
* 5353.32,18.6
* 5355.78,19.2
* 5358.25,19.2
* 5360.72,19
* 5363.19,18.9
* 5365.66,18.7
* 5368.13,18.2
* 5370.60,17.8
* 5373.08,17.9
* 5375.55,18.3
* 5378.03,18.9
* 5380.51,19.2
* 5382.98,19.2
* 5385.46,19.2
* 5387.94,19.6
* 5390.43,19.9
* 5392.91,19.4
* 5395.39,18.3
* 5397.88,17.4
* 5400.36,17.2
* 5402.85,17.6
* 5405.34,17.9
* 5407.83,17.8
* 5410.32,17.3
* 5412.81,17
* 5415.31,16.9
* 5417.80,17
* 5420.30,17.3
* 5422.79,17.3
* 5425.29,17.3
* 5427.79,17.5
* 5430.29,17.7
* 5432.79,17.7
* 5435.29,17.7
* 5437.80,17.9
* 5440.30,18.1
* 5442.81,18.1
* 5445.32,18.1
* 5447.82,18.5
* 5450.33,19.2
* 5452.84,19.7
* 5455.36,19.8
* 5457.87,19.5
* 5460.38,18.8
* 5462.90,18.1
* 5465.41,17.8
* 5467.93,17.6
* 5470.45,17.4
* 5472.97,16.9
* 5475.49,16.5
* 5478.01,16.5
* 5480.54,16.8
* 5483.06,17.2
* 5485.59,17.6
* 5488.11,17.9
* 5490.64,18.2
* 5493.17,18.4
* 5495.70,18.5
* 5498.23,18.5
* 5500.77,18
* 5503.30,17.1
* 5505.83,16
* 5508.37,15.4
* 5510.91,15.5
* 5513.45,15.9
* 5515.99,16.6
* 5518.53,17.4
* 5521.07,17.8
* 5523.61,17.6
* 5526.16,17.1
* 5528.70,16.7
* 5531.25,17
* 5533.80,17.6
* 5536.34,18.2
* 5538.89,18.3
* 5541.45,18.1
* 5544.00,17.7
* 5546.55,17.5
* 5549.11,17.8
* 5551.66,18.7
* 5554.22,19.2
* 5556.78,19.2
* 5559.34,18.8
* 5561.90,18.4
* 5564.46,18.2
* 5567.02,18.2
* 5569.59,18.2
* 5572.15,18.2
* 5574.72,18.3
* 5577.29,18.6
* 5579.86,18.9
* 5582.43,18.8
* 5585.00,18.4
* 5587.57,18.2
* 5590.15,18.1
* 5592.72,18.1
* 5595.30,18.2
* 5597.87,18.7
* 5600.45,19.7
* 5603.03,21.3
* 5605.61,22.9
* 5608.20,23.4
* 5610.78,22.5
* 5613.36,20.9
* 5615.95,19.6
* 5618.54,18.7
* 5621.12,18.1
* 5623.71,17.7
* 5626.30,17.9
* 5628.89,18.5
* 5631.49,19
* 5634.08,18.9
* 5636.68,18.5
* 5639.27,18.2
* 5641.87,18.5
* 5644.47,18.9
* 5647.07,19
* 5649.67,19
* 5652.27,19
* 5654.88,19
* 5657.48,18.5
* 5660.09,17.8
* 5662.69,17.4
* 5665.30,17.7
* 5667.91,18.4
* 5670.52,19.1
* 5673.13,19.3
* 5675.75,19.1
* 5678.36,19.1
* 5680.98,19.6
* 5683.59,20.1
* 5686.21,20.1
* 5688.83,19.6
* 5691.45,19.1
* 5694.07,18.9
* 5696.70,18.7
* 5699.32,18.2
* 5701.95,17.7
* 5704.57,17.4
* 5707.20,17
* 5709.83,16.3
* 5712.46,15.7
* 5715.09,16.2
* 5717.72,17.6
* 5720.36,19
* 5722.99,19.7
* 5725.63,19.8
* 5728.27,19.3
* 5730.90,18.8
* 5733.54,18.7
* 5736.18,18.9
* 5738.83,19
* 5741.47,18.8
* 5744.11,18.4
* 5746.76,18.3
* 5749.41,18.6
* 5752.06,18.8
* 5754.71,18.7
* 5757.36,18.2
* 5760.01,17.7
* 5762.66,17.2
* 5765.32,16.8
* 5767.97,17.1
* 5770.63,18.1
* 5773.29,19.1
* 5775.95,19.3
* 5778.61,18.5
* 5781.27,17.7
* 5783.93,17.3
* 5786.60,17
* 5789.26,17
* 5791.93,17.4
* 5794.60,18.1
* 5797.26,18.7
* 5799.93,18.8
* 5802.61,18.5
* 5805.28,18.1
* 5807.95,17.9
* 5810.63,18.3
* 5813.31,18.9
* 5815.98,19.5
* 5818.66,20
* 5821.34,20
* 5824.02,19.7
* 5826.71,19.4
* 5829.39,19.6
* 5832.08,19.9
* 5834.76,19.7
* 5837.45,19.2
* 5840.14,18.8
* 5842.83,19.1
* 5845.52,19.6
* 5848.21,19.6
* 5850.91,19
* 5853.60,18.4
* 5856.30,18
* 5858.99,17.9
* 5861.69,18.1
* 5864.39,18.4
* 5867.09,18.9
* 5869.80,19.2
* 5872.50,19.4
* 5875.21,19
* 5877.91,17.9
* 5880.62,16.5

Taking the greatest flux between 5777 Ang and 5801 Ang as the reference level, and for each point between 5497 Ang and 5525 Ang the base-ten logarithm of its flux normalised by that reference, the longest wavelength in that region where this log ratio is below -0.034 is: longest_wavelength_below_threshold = 5515.99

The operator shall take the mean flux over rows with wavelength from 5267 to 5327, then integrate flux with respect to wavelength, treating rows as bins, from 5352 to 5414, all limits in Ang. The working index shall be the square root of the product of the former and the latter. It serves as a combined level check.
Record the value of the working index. 140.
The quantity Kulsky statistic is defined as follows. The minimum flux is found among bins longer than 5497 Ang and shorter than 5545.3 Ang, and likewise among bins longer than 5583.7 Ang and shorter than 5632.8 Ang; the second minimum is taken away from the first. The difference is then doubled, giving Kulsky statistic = -5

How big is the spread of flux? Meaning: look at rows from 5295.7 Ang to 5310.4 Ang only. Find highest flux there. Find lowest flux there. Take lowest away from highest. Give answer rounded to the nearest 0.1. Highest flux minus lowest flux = 1.9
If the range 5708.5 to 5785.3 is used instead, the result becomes 4.1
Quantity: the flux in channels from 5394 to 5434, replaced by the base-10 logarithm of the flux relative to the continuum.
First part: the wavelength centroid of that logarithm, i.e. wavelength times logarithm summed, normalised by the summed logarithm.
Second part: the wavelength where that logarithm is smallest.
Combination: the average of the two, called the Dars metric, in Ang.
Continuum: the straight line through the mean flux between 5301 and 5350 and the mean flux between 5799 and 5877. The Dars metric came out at 5416.2 Ang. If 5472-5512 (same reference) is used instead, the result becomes 5501.6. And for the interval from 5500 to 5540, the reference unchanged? 5511.8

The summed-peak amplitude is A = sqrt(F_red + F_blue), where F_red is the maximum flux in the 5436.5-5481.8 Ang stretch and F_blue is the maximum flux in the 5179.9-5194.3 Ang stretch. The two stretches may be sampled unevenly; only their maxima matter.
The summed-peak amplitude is 6.06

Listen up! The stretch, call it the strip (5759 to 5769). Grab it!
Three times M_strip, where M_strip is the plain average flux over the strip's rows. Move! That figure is 51.6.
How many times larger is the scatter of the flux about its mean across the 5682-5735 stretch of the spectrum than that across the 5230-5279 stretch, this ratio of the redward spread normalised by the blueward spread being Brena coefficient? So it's 1.6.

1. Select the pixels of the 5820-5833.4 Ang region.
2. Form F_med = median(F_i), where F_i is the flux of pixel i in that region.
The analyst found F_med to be 19.7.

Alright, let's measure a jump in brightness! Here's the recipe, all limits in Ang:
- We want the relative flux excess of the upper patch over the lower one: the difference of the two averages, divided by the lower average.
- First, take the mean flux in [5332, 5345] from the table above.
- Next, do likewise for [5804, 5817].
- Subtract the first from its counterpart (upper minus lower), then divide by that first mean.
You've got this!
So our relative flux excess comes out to 0.10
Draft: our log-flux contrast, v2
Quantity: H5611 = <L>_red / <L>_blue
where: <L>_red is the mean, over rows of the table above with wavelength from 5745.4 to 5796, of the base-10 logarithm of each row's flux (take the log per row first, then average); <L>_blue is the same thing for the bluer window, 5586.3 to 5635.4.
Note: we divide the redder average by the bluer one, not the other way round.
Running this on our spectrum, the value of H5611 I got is 0.97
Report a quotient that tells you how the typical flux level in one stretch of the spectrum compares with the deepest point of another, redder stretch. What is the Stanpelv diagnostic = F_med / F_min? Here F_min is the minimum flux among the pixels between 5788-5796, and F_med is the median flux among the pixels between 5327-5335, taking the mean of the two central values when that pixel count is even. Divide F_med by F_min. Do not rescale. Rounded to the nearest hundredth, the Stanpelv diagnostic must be 1.08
